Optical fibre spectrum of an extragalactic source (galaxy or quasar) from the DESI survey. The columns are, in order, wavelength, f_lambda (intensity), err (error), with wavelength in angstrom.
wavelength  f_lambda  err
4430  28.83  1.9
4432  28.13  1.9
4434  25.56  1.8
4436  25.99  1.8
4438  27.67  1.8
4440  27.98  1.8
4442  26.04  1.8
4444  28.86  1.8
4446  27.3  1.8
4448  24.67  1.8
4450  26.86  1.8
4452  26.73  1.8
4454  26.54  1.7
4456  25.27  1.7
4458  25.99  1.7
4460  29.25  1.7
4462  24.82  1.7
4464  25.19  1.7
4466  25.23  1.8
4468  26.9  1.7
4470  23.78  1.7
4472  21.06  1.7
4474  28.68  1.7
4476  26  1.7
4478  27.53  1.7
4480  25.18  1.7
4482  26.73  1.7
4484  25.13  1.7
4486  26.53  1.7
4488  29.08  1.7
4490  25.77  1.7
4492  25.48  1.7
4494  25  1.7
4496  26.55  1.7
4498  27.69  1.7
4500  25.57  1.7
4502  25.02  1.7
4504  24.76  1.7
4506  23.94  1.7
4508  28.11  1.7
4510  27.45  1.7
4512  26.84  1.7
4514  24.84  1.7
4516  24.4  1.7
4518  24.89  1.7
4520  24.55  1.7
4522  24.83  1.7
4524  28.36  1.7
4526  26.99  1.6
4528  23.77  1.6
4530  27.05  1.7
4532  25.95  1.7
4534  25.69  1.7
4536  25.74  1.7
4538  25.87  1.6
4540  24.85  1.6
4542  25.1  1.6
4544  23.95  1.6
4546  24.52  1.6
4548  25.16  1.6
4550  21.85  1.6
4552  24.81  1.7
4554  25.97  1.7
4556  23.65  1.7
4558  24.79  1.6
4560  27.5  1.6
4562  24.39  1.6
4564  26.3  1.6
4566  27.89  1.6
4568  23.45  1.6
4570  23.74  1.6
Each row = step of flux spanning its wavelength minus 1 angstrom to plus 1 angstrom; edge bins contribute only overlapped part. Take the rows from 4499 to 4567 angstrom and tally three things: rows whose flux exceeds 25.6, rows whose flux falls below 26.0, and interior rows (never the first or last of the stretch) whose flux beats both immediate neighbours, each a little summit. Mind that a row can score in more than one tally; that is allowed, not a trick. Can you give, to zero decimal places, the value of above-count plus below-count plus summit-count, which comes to 48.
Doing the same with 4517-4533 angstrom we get 11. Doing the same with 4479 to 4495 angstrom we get 11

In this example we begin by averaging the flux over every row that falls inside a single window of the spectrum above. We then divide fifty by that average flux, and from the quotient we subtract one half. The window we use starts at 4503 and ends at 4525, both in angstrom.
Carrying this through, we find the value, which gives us 1.44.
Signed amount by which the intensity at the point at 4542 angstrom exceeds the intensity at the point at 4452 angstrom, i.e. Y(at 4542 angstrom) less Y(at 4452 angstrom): -1.6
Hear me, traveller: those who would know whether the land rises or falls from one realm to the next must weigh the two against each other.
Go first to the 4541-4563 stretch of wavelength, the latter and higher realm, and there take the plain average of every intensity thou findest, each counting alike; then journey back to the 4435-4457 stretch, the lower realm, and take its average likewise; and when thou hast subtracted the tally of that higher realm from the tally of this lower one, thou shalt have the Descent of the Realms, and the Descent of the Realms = 2.0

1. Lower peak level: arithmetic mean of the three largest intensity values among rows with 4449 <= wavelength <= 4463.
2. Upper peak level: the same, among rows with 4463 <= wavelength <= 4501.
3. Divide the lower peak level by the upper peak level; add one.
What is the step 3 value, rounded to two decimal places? 1.97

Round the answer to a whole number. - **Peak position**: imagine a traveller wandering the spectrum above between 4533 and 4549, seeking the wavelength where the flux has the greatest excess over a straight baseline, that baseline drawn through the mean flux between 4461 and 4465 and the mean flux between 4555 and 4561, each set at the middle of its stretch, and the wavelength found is 4538 angstrom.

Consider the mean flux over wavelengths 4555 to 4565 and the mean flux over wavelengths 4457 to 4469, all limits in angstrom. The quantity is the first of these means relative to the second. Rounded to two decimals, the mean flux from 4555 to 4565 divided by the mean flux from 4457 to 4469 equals 0.97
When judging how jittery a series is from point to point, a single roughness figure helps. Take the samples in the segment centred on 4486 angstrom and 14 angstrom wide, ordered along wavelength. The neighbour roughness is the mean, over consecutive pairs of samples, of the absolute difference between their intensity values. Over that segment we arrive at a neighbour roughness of 1.8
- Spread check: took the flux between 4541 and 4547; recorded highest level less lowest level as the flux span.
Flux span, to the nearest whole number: 1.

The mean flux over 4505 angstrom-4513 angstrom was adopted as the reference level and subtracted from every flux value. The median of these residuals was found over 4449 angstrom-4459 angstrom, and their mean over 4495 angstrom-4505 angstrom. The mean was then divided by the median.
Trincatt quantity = 15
